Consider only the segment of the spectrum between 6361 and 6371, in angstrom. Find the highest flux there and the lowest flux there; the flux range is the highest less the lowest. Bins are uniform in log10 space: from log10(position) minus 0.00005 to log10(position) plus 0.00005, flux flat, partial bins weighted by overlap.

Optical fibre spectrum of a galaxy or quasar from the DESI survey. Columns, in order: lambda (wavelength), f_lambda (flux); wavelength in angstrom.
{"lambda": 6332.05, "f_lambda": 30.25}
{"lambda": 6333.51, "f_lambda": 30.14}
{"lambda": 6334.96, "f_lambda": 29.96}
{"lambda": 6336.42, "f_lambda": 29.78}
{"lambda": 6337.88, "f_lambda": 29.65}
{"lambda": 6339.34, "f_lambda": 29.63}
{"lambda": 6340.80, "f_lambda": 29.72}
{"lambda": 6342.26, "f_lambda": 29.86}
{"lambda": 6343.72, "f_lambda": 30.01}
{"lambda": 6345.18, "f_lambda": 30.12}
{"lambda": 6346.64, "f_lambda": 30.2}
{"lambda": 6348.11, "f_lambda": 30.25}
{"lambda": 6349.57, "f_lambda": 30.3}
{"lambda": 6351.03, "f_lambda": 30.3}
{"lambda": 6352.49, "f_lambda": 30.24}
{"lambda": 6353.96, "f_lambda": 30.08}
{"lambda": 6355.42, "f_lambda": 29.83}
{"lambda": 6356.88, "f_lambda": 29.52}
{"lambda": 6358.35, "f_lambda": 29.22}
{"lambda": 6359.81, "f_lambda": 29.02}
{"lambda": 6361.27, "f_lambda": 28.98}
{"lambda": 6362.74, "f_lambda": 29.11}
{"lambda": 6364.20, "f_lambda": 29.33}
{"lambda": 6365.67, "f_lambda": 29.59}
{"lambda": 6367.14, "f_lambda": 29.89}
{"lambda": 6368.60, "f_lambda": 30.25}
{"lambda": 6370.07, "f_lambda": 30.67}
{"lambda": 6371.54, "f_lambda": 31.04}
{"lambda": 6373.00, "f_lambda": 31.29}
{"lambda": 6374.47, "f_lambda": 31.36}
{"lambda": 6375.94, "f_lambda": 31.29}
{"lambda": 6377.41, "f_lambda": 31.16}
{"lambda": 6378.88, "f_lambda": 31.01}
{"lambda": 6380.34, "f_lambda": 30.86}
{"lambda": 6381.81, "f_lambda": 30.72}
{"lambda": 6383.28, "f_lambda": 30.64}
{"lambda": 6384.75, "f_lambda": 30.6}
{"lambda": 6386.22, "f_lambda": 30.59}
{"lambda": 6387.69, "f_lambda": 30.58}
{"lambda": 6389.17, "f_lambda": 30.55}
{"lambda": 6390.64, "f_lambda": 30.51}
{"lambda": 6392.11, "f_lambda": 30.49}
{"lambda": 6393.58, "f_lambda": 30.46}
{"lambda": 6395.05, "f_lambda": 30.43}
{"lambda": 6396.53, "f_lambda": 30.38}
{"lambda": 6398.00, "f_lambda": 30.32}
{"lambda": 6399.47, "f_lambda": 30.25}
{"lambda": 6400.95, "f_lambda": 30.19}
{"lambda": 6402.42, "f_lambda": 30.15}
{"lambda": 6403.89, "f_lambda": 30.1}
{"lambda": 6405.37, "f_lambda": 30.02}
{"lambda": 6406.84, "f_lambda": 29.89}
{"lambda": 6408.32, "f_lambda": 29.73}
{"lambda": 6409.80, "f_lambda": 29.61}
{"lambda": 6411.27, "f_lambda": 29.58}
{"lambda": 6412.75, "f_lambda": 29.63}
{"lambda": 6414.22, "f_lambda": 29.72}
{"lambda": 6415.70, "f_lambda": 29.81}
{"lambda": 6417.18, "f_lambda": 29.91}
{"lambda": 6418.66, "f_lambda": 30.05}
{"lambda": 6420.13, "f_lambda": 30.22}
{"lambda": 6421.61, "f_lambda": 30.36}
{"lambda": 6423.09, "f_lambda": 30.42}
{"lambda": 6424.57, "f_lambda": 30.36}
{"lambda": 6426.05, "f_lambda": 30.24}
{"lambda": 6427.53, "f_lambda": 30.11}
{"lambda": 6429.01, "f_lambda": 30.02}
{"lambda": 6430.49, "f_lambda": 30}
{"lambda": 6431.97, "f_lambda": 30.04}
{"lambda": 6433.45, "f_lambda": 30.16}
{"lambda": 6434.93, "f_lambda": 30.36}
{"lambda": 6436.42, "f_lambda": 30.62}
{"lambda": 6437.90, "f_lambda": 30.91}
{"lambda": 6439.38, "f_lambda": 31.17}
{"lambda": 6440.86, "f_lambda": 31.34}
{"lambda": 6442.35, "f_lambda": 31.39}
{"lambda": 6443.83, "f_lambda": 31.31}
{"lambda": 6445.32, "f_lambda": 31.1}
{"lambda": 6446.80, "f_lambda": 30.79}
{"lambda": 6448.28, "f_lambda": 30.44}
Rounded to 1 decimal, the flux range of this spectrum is 1.7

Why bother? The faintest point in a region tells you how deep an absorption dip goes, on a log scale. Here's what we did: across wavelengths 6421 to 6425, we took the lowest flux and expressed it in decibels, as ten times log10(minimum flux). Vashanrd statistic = 14.8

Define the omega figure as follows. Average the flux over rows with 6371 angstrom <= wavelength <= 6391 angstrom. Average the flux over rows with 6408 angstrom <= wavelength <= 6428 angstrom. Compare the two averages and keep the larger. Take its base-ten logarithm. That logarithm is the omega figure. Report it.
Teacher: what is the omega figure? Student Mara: 1.490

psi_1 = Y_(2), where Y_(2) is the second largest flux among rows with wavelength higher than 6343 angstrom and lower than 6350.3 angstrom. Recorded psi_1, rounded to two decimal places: 30.25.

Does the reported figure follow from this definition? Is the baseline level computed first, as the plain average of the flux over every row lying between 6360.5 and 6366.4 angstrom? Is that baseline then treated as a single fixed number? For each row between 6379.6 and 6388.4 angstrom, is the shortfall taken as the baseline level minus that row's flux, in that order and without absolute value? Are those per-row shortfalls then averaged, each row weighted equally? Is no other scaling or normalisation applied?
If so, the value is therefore -1.4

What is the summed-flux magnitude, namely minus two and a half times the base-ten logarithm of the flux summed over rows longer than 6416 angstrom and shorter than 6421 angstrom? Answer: -4.89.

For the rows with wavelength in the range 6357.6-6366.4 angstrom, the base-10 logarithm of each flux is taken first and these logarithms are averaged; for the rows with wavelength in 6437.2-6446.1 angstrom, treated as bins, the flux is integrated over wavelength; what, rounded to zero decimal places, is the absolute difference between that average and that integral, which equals 276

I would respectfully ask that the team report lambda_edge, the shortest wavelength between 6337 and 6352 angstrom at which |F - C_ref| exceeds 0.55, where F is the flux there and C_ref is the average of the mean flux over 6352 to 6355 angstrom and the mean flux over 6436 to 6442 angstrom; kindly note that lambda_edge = 6337.88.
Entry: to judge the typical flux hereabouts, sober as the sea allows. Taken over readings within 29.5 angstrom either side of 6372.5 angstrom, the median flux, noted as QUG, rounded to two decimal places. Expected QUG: 30.31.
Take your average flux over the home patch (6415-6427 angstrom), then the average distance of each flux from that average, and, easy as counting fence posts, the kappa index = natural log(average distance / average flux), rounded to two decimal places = -5.09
